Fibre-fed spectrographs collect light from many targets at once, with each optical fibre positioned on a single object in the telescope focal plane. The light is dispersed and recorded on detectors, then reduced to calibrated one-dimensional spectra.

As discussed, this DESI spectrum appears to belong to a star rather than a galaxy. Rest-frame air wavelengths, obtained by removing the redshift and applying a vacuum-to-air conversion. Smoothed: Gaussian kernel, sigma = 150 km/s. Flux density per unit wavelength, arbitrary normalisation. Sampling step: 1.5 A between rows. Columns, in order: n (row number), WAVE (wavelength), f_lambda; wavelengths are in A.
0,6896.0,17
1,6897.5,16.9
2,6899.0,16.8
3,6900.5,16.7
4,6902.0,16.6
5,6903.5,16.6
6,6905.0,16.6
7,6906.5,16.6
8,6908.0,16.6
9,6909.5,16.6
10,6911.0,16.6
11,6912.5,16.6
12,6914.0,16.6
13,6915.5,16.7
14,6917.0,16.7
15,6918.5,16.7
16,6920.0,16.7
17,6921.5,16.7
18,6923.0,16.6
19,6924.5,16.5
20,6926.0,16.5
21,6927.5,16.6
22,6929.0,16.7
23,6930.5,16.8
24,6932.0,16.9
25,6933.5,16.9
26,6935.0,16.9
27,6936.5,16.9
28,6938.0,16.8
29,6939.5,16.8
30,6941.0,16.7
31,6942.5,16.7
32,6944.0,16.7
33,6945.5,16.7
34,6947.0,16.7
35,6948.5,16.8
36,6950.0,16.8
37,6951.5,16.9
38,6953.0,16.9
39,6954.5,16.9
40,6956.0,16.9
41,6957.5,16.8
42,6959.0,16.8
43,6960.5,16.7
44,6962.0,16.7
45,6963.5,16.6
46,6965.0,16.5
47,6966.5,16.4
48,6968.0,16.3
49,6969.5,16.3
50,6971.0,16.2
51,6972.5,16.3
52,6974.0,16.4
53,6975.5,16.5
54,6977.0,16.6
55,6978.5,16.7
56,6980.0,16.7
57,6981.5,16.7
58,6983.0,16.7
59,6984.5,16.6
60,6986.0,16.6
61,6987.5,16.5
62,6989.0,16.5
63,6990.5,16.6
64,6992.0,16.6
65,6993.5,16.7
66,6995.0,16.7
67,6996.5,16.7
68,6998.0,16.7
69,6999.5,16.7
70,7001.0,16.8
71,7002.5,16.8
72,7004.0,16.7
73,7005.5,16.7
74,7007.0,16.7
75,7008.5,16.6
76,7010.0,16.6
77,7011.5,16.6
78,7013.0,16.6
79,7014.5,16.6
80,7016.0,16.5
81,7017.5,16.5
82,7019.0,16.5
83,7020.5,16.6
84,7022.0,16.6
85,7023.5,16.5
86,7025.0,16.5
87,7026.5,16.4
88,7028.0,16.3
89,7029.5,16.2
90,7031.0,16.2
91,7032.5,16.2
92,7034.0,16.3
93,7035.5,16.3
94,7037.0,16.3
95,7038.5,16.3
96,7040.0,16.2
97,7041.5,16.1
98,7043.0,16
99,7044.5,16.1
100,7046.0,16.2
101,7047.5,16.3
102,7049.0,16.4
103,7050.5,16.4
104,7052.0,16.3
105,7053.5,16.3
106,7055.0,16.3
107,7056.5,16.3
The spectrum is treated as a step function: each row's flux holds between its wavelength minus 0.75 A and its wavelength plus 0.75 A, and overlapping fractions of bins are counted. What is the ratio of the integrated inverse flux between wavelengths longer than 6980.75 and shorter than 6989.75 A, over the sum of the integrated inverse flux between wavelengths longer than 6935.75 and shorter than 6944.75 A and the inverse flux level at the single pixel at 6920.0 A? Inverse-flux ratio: 0.909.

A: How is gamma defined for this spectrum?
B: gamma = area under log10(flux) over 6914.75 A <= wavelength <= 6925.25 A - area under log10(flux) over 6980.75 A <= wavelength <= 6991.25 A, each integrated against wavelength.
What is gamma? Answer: 0.02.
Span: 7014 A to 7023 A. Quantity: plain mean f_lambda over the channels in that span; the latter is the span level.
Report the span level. 16.5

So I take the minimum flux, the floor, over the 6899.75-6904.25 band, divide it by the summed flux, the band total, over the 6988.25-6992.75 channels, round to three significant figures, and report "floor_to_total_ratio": 0.334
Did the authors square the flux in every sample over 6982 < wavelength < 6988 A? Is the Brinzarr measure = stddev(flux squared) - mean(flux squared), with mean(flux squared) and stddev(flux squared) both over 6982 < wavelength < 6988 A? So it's -273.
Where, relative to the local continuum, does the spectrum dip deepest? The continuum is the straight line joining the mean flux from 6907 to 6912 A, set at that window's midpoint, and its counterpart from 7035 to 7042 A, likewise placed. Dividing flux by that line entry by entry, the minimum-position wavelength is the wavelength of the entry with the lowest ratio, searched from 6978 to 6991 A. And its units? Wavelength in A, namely 6987.5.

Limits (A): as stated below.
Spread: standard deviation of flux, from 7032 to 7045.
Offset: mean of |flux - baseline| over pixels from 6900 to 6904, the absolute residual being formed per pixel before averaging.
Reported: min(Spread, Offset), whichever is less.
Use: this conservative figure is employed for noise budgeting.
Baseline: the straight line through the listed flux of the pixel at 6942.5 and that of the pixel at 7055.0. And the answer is 0.11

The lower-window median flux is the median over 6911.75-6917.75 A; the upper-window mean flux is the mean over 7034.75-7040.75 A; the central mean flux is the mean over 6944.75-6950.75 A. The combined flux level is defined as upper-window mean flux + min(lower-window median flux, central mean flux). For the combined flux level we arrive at 32.9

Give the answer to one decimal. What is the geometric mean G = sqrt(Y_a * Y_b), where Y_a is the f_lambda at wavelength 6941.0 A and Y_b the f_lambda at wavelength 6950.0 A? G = 16.7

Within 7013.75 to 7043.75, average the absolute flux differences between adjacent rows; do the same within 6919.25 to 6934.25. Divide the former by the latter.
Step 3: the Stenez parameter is 0.79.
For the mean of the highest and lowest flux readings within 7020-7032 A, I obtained 16.4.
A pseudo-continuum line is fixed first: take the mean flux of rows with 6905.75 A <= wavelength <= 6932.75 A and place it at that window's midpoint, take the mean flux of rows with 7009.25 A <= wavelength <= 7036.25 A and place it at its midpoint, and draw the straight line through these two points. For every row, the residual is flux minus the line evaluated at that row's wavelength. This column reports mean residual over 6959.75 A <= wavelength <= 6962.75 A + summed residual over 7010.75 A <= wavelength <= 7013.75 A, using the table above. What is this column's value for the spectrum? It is 0.4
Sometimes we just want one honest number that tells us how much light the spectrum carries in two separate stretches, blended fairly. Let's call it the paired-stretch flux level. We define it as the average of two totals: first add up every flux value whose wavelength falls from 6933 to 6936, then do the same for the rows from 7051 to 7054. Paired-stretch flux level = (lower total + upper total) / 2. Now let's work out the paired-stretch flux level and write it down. 33.2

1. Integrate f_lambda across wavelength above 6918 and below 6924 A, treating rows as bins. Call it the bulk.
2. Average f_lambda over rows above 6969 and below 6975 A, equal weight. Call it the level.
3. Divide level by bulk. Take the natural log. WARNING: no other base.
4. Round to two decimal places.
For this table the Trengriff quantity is -1.81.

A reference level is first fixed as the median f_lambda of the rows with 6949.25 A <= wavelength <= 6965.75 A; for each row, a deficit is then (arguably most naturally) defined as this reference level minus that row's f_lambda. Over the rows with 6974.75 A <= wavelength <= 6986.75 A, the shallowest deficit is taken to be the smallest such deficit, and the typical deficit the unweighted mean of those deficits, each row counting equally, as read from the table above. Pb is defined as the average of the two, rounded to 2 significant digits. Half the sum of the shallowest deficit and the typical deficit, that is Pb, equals 0.13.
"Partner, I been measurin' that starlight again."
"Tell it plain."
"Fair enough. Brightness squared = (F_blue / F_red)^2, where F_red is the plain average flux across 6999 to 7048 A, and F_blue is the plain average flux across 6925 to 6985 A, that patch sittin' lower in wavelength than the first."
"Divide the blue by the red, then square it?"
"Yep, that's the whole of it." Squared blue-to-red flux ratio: 1.03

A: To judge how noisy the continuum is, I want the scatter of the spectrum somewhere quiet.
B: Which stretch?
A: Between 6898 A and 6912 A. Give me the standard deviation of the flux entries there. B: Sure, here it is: 0.07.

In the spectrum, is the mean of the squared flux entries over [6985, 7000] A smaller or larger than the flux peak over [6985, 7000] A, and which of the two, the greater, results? 277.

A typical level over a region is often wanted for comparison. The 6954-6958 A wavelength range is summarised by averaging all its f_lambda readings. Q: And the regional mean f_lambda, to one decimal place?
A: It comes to 16.9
